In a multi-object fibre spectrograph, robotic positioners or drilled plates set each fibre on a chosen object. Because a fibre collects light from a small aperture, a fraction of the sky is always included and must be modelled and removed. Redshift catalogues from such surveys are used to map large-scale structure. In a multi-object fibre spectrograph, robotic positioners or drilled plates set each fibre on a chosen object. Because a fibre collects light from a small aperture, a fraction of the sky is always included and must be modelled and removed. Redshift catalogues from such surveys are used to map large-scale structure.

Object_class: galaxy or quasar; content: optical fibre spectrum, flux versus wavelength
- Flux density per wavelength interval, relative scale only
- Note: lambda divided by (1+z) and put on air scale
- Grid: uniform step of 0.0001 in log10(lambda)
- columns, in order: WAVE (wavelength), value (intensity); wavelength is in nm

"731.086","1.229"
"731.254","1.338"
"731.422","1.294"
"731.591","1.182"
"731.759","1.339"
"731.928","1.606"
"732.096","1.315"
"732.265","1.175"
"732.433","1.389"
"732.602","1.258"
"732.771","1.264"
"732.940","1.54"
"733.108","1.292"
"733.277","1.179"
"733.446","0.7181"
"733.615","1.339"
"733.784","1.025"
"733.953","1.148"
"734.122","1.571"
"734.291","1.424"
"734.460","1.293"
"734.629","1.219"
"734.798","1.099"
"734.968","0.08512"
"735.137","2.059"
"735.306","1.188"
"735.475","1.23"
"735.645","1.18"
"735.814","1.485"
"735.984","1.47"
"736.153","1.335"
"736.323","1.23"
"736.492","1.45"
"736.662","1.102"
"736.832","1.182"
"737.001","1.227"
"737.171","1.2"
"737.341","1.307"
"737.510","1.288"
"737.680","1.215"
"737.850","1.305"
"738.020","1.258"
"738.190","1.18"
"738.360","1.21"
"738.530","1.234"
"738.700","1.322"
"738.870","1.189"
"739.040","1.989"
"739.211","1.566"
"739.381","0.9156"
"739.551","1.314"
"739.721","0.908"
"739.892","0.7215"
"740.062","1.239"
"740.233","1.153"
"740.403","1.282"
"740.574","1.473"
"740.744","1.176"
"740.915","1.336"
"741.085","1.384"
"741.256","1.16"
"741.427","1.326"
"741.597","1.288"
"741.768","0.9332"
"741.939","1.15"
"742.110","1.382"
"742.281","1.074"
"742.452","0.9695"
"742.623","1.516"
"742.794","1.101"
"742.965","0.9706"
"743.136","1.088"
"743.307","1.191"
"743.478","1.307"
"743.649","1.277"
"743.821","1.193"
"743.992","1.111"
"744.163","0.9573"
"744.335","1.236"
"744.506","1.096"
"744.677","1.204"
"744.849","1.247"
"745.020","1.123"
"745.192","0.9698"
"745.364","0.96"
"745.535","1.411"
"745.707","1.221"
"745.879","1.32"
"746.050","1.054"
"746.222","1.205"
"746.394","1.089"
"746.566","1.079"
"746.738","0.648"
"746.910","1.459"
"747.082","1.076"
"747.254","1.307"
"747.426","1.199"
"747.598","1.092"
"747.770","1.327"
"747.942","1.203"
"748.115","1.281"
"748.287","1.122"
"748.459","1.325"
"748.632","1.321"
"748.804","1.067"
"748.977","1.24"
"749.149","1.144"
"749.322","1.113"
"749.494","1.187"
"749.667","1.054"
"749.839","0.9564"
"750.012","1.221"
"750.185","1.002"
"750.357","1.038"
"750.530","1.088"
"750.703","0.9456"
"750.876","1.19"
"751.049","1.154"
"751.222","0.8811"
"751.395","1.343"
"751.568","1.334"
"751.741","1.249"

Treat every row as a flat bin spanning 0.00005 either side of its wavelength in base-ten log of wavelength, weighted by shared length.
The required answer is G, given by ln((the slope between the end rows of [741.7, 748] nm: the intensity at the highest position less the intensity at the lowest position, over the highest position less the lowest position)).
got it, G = -3.13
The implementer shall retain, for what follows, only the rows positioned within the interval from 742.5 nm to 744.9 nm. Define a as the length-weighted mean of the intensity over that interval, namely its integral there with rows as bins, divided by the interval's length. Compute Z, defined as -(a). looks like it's -1.17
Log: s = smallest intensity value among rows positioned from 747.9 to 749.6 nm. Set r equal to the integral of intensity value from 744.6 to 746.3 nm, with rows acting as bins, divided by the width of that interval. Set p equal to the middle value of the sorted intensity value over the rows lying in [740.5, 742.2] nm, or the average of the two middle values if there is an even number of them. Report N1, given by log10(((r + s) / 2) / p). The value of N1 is -0.07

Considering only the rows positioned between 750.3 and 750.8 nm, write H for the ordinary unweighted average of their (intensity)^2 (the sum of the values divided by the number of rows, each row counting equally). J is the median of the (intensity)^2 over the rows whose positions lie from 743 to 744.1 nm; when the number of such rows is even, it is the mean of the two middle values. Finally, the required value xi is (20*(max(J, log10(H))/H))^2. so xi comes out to 730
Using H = 1.05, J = 1.42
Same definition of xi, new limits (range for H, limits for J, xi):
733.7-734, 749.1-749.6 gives 489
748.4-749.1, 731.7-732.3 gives 520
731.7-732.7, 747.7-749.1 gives 301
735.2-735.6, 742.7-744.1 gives 329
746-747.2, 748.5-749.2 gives 534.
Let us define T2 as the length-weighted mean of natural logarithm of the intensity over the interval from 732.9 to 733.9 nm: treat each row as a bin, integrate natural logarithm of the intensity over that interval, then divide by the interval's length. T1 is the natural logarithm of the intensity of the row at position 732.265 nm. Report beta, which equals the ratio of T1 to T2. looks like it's 1.3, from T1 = 0.16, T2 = 0.13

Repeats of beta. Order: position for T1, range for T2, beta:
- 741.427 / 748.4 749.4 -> 1.6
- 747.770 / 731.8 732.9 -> 1.0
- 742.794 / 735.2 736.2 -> 0.3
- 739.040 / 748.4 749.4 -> 3.9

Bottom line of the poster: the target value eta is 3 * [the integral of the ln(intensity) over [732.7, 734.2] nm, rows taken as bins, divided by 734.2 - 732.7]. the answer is 0.55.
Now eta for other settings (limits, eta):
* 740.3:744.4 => 0.53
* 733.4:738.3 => 0.42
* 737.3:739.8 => 0.69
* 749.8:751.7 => 0.29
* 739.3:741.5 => 0.45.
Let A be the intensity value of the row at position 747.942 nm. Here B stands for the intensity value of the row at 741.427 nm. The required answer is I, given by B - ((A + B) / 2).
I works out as 0.06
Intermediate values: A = 1.203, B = 1.326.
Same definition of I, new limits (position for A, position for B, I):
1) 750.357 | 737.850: 0.13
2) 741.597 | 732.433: 0.05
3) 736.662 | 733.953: 0.02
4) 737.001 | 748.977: 0.01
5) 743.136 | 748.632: 0.12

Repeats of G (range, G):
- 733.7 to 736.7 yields -3.62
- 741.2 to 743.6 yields -2.72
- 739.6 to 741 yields -1.03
